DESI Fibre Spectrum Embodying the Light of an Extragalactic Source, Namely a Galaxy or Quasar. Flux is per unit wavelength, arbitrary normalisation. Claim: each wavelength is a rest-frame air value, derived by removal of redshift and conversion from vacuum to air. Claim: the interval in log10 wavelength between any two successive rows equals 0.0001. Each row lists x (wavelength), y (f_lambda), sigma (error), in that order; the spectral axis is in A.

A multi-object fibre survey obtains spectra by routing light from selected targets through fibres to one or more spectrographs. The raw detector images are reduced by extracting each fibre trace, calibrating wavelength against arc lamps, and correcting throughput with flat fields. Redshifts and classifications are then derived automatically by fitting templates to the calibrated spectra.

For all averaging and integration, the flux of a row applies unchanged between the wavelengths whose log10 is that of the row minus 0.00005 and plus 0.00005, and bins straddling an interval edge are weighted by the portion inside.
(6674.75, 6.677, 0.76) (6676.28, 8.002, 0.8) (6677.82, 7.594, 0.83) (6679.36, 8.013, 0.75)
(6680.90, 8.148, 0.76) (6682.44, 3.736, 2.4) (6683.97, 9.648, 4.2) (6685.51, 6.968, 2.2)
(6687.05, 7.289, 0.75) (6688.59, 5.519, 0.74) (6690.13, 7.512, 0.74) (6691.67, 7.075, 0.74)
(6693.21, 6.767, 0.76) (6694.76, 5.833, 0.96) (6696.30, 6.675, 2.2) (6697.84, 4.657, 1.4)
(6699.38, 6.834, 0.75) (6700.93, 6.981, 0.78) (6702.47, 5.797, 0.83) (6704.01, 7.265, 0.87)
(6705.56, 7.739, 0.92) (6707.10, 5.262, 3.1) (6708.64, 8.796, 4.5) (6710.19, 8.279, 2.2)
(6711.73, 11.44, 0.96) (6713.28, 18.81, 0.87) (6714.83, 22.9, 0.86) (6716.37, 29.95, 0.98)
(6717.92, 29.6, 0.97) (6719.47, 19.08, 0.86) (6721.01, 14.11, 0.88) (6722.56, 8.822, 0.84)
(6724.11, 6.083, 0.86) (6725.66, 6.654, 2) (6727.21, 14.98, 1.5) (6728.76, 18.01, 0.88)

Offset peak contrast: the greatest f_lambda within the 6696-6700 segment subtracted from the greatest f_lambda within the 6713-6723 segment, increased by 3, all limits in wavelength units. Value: 26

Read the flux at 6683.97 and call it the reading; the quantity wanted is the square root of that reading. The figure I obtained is 3.11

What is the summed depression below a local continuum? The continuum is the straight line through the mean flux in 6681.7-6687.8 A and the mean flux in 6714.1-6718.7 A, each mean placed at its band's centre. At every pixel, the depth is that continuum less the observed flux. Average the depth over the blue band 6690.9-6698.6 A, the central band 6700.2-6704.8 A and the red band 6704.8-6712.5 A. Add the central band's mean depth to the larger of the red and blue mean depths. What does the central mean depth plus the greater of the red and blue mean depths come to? 26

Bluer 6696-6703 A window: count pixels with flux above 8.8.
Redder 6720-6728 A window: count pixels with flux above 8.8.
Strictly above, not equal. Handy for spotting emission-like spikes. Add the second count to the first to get 3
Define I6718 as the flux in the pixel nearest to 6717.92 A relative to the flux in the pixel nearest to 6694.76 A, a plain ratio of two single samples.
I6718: 5.1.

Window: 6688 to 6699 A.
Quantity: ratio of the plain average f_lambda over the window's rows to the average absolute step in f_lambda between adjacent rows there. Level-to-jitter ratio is 5.8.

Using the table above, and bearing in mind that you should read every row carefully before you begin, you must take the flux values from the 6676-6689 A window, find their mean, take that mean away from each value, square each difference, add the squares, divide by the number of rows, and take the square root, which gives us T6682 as 1.6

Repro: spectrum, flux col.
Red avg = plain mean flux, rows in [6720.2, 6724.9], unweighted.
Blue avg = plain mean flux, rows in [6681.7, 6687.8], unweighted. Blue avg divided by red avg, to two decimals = 0.71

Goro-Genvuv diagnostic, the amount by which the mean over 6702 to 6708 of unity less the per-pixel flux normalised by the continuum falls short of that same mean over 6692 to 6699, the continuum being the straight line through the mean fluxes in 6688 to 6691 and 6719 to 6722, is -0.1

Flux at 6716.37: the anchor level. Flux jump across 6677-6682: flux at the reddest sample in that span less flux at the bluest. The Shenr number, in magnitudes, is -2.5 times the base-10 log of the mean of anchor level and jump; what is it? -3.0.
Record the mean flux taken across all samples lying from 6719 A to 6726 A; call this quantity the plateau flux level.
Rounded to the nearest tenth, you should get 10.9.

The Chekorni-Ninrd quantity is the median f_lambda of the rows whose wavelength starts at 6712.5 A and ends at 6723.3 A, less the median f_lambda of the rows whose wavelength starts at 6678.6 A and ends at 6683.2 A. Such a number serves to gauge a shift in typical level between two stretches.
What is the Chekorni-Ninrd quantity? 11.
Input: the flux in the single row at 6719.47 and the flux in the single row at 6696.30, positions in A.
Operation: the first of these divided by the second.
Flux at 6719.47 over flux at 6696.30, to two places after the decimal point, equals 2.86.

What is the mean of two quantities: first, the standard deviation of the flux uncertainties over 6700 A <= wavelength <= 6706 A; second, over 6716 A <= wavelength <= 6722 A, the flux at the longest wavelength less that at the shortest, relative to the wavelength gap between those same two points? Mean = -1.7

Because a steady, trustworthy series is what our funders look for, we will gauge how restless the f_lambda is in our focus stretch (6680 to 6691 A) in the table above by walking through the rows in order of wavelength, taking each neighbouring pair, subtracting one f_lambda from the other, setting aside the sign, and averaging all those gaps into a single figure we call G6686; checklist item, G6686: 2.8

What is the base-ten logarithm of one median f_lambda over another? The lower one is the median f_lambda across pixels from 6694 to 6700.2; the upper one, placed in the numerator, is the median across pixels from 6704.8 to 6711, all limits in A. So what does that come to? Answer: 0.11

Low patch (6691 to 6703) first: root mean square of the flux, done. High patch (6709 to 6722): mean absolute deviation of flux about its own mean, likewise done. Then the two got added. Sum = 12.5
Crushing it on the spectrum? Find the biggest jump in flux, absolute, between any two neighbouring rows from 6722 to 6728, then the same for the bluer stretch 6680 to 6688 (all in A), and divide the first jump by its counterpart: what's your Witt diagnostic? 1.4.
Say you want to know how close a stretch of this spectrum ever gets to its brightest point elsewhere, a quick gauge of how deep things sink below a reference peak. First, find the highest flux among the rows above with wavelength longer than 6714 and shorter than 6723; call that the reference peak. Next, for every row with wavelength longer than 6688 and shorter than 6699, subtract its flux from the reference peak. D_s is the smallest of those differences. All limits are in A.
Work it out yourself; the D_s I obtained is 22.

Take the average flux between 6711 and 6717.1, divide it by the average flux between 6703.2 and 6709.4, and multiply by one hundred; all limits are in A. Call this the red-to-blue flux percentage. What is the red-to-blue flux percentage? 286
